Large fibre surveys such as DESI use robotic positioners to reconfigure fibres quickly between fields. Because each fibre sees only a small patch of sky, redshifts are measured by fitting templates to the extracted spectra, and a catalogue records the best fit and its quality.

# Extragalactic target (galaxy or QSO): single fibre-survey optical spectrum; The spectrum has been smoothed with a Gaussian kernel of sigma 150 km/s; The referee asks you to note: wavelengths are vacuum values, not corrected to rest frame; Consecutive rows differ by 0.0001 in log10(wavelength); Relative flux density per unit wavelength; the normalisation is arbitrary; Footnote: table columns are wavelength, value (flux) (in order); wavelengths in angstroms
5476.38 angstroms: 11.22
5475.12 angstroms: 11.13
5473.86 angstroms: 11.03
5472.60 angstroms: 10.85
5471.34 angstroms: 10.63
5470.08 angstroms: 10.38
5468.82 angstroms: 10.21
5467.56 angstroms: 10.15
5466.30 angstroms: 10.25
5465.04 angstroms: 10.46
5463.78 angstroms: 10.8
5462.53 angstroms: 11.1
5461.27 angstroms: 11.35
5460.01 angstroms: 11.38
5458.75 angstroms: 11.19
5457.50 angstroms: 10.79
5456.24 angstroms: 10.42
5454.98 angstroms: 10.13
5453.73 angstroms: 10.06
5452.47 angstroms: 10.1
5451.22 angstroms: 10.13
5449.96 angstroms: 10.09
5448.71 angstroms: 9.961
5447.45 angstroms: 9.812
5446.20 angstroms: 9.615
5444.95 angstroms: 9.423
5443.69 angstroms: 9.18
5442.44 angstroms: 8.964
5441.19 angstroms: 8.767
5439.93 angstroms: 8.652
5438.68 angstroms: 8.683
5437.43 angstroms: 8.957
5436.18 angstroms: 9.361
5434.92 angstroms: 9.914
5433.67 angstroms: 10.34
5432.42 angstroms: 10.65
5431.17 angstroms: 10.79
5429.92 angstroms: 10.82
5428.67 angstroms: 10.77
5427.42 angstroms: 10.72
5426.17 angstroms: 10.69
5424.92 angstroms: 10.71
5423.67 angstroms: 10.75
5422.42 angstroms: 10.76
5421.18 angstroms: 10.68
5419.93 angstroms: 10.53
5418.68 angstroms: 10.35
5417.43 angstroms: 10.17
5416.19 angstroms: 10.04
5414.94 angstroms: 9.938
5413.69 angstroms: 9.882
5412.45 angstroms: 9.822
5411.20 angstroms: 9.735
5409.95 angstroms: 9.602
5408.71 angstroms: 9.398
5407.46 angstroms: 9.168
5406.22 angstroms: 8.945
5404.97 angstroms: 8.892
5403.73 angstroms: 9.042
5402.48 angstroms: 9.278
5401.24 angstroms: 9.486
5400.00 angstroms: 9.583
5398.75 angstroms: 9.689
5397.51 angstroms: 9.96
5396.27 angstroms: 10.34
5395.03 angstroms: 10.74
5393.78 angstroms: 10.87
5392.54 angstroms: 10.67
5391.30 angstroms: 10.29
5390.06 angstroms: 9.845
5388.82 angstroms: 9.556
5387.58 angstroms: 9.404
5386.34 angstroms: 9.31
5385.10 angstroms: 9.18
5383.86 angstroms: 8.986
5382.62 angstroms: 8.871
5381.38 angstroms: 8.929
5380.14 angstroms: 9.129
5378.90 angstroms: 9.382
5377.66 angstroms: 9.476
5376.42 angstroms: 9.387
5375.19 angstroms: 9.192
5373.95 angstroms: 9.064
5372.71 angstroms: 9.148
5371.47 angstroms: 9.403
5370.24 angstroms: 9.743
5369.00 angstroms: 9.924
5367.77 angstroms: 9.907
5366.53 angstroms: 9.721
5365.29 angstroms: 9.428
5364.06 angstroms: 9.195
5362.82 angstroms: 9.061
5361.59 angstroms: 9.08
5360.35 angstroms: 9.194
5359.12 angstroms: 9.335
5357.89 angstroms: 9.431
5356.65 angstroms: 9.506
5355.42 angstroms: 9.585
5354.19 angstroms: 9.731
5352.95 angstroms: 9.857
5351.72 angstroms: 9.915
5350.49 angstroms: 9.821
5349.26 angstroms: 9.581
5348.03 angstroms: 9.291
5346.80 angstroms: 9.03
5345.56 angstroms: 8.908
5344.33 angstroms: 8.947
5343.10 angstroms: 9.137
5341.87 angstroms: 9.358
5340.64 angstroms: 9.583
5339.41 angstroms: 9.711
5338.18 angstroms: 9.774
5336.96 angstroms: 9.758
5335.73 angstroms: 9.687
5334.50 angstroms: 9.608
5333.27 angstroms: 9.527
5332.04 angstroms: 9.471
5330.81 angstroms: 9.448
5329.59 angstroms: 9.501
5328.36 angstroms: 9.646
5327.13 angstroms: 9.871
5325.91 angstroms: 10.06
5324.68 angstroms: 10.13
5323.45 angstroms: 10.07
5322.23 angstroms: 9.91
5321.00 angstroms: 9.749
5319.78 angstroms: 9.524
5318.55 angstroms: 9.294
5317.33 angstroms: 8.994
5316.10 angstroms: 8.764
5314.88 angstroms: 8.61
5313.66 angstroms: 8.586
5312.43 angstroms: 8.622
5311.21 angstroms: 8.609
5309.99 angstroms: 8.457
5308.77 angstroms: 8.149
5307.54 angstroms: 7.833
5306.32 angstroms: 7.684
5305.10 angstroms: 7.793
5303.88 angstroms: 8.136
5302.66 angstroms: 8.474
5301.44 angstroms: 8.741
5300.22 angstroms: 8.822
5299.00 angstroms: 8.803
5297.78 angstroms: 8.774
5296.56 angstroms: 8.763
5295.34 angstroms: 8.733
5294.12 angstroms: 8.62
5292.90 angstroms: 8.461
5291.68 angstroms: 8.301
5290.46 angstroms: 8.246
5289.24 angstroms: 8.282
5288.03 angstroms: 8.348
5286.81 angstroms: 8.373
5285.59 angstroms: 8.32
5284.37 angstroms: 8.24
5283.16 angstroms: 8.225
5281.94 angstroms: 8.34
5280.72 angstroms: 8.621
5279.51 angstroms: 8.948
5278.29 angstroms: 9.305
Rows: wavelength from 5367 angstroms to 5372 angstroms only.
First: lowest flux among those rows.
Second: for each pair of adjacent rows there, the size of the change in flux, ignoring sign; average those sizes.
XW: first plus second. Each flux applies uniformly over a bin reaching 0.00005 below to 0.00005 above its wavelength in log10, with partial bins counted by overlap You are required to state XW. 9.6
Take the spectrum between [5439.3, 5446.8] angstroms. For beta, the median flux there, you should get 9.1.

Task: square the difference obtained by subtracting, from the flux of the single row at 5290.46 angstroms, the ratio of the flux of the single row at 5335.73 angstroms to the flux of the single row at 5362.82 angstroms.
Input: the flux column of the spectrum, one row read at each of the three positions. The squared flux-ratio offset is 52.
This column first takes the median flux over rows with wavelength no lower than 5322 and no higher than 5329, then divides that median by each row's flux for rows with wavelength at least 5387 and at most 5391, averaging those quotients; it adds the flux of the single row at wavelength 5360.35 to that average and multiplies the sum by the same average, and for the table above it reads 10.6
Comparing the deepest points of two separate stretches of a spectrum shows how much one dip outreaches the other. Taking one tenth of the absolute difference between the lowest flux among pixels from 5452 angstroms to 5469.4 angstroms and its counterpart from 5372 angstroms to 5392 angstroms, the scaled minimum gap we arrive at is 0.12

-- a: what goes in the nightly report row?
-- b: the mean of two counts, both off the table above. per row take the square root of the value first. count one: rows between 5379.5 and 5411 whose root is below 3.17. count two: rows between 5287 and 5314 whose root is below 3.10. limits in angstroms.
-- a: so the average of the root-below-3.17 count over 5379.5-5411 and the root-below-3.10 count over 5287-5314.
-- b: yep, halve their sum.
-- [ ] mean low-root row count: 21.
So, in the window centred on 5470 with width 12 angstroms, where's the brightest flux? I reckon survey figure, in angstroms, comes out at 5475.12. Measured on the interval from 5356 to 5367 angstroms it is 5366.53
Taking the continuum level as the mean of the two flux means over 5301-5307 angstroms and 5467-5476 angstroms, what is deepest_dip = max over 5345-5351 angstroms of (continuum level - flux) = 0.5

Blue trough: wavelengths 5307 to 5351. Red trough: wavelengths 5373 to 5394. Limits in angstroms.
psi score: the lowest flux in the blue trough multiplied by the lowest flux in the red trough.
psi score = 69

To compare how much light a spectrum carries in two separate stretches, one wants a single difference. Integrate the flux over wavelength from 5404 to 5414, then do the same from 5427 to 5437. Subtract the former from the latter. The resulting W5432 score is 10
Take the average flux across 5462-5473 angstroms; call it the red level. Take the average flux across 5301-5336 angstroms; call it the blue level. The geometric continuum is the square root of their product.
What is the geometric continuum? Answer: 9.77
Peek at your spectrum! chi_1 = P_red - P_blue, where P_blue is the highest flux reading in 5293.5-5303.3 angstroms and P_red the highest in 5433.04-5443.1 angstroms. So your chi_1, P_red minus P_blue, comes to 1.52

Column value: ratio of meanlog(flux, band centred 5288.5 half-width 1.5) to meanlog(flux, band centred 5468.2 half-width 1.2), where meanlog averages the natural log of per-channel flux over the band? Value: 0.91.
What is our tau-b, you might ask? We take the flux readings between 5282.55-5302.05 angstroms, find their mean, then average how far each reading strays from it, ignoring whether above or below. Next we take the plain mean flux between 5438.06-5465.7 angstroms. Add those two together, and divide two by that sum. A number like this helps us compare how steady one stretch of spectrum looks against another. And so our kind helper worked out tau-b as 0.195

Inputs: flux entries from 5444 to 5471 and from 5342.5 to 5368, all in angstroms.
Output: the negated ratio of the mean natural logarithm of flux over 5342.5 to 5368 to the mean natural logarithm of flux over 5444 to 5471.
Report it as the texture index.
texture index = -0.96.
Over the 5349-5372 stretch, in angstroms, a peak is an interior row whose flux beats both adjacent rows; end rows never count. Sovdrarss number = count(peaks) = 2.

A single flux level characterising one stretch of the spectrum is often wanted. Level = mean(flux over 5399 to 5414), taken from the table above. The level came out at 9.4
